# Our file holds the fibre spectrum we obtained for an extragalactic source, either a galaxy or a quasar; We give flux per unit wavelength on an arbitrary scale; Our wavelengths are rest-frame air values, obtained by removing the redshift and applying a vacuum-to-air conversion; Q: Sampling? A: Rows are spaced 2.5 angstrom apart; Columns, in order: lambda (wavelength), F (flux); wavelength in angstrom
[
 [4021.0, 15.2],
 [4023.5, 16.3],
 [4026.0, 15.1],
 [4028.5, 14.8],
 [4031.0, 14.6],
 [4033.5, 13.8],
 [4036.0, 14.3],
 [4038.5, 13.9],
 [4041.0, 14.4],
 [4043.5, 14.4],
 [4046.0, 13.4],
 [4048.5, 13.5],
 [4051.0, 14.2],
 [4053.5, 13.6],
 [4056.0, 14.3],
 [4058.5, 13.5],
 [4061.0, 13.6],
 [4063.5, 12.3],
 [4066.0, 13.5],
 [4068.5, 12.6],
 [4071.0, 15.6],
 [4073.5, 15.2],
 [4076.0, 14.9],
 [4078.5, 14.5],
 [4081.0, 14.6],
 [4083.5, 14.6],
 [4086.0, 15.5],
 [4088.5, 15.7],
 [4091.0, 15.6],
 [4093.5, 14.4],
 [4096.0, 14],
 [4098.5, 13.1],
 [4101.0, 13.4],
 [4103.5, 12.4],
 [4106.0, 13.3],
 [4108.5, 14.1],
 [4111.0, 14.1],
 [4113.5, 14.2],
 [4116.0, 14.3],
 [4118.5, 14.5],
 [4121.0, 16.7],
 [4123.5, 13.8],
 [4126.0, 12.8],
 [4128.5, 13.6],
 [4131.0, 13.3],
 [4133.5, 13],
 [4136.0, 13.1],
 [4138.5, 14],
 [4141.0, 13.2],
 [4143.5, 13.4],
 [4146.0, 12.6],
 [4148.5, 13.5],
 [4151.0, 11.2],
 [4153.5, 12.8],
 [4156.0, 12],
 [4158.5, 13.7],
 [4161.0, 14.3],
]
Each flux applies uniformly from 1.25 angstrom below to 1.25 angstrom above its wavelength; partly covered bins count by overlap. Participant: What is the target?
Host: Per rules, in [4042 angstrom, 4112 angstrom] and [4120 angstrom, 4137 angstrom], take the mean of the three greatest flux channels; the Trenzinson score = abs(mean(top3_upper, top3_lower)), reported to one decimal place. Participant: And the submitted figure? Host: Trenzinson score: 15.2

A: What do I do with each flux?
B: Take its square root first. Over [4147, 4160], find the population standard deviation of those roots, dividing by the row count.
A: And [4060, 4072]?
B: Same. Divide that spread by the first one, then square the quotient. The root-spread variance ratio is 1.4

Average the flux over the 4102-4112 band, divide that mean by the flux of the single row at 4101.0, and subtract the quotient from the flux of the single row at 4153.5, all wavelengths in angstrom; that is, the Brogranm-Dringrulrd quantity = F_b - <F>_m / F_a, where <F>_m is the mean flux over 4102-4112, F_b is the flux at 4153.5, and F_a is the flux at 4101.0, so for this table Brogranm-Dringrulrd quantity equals 12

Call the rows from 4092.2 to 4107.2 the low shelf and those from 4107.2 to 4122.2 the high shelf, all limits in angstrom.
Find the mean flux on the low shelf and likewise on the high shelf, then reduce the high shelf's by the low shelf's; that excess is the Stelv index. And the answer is 1.2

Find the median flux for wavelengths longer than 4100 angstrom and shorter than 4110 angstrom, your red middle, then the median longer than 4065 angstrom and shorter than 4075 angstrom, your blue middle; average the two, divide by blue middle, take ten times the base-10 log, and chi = -0.15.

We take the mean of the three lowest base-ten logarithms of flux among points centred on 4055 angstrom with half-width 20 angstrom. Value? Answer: 1.11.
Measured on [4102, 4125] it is 1.12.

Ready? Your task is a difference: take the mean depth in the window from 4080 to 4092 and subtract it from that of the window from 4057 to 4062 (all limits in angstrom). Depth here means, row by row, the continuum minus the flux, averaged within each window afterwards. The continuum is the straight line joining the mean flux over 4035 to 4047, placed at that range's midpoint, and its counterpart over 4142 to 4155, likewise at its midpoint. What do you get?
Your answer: 2.0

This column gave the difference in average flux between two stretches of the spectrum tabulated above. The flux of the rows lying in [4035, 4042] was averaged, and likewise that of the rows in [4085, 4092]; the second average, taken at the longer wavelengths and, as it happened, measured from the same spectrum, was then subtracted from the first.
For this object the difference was -1.4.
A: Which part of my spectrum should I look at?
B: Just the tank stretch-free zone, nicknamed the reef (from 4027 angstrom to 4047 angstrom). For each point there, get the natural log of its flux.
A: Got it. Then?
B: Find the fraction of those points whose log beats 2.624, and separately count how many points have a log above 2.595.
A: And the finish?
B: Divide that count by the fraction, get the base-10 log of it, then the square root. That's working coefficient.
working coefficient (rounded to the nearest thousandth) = 0.980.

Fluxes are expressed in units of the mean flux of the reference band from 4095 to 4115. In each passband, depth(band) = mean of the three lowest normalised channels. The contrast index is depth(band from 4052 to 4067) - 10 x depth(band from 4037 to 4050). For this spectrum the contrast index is -9.05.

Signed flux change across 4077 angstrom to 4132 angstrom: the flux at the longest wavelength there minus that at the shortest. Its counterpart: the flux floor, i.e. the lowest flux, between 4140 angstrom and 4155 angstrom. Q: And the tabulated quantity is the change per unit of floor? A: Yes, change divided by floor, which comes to -0.11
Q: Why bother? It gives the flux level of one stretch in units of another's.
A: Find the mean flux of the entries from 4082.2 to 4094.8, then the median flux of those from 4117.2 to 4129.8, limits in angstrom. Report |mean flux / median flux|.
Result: 1.10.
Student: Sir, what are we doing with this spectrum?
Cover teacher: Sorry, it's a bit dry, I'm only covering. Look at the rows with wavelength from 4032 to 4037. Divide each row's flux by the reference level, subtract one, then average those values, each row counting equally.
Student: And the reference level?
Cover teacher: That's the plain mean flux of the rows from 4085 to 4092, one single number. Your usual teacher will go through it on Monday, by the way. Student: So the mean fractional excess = -0.10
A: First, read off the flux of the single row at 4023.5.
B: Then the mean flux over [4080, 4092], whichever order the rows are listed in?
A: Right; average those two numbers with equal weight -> 15.8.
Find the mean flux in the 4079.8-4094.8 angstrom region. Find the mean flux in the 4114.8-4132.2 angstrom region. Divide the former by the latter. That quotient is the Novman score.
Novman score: 1.07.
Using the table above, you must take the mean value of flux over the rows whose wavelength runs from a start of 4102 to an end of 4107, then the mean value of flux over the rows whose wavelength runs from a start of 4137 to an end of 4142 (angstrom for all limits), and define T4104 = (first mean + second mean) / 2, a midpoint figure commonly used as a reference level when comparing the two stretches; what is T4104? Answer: 13.2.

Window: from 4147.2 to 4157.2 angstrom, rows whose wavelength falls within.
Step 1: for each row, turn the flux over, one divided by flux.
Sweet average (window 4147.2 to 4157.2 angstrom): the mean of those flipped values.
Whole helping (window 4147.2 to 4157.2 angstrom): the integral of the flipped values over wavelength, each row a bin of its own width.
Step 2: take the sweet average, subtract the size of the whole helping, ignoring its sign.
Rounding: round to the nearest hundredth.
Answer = -0.73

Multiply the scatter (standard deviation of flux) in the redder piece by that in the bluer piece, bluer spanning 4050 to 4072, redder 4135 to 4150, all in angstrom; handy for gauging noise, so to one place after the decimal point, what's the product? 0.4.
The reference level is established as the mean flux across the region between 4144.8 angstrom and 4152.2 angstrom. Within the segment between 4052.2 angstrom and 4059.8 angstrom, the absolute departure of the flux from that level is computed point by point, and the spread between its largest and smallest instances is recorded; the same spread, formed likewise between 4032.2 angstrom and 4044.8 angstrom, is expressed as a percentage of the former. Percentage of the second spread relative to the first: 75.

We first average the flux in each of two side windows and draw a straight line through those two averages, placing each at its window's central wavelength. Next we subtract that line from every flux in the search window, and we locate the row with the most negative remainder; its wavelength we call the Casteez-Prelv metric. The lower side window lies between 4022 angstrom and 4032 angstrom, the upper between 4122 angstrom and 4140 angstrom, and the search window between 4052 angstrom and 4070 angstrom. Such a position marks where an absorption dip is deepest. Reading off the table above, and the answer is 4063.5 angstrom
